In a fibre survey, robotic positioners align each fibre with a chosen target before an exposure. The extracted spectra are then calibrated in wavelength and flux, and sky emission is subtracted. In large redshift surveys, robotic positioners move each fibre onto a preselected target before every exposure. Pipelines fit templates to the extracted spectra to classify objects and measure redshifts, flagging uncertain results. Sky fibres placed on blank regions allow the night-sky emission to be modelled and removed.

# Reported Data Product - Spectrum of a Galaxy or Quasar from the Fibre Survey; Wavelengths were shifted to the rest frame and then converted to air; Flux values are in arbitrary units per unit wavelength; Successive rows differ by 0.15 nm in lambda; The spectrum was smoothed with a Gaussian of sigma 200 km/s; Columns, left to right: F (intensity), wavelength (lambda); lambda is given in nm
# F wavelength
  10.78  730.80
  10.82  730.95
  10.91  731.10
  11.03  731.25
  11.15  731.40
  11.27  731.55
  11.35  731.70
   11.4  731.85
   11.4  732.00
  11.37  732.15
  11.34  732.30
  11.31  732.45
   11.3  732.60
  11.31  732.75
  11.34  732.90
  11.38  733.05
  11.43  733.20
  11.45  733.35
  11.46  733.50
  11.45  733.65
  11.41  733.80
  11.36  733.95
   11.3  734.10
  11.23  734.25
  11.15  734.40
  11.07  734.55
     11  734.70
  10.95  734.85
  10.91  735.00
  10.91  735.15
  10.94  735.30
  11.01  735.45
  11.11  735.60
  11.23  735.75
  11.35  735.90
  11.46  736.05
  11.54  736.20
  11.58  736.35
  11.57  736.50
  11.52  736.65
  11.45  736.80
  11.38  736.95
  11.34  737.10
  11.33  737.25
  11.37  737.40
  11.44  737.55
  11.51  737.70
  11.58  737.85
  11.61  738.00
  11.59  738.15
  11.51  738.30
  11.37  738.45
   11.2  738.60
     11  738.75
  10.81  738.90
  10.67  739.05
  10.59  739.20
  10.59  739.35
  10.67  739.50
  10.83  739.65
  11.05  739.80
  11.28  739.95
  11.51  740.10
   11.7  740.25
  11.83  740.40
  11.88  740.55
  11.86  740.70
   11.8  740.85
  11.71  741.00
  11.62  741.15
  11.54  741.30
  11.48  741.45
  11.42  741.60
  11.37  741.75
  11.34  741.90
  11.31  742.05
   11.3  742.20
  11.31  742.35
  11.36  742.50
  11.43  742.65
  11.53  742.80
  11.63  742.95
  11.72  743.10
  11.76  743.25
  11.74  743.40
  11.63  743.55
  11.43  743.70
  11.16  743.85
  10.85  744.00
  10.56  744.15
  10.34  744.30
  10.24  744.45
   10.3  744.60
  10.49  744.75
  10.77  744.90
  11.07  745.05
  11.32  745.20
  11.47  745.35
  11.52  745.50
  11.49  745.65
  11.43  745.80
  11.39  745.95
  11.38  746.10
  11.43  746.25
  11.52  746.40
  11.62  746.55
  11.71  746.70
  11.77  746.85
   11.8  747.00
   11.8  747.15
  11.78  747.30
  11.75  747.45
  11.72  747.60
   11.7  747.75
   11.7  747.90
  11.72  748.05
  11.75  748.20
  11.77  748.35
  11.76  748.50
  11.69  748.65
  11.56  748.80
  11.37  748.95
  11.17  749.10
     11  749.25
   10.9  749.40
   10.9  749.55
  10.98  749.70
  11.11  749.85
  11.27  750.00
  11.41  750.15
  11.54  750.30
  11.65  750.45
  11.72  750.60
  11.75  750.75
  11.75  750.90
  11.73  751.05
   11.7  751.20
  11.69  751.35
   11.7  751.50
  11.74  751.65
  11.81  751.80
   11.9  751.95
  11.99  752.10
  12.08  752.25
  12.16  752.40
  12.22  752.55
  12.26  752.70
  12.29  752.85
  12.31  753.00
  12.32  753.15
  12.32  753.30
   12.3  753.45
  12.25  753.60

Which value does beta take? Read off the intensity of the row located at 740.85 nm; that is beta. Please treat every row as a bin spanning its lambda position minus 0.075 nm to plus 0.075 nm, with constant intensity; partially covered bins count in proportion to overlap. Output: 11.8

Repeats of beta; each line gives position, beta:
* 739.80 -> 11.05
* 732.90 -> 11.34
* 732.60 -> 11.3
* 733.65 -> 11.45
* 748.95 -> 11.37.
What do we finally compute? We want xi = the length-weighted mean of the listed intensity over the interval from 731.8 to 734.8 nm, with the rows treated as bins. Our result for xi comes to 11.3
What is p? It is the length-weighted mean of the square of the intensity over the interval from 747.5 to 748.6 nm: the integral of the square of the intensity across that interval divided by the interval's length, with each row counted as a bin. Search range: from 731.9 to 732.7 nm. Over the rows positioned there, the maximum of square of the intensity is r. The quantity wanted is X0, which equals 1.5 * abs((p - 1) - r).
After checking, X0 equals 10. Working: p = 138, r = 130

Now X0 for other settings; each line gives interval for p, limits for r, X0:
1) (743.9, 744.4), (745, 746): 32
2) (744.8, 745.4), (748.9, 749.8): 10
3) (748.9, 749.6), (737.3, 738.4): 20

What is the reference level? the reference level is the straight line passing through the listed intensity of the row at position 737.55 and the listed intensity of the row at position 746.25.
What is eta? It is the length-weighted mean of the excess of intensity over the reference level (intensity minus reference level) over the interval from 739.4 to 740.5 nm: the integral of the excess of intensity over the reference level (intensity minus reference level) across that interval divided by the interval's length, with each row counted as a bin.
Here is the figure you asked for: -0.2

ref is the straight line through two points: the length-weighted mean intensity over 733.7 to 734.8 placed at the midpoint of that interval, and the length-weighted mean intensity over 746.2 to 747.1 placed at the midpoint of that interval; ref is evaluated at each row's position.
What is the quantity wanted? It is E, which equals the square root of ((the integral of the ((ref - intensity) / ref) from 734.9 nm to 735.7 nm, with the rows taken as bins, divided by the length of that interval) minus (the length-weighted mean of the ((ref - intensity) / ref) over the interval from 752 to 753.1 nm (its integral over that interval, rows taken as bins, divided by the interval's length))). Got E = 0.23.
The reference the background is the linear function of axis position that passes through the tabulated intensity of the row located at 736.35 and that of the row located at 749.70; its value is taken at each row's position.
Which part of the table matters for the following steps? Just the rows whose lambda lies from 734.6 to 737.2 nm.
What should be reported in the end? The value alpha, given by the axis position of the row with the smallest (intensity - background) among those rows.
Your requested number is 735.00 nm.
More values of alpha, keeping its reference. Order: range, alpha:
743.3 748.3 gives 744.45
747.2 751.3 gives 749.40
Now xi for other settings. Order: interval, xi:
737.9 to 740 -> 11.1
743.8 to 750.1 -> 11.3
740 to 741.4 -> 11.7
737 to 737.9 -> 11.4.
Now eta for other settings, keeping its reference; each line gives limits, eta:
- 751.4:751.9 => 0.3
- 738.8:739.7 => -0.7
